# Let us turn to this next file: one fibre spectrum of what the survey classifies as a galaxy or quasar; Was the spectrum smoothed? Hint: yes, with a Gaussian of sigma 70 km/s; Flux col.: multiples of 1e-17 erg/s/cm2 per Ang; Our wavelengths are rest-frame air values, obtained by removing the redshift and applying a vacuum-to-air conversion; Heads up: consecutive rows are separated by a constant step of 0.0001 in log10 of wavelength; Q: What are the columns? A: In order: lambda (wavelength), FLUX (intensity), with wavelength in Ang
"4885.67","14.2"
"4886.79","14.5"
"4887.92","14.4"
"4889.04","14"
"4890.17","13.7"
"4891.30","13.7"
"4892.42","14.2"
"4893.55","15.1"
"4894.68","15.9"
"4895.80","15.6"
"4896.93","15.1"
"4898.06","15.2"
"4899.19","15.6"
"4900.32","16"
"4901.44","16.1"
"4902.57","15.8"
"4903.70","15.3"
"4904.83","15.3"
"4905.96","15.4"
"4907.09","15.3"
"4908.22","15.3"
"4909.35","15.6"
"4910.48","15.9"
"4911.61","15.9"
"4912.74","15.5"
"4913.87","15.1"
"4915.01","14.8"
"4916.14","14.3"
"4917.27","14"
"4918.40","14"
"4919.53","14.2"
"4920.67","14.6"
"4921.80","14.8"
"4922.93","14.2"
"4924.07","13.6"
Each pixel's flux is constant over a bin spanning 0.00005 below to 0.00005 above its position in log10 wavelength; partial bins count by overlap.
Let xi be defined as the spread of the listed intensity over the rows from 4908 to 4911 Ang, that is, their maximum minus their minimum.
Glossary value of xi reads 0.60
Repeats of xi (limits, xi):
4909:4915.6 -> 1.10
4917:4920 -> 0.20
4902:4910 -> 0.50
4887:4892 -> 0.70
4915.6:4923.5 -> 0.80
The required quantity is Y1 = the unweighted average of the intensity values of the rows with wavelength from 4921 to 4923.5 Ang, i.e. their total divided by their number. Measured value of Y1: 14.5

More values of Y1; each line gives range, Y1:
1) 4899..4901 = 15.8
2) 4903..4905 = 15.3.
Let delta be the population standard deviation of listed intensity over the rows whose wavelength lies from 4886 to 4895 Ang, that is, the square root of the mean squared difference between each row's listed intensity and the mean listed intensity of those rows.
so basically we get 0.70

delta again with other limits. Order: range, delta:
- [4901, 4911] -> 0.29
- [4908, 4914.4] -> 0.29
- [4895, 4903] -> 0.35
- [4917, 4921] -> 0.24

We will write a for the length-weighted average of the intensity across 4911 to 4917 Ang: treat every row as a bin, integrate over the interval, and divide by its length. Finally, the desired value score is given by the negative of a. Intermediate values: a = 15.1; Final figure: -15.1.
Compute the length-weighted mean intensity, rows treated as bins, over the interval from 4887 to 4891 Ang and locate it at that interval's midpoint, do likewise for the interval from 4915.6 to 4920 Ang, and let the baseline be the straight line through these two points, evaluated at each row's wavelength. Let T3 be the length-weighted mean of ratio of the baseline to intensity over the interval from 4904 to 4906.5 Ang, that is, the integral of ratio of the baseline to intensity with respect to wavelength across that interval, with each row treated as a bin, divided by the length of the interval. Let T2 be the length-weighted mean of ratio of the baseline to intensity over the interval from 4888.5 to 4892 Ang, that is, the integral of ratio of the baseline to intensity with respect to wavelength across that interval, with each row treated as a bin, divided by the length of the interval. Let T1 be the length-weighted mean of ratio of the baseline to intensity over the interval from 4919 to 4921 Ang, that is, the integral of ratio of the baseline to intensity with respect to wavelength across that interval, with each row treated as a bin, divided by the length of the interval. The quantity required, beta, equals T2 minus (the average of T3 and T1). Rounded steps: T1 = 0.98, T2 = 1.02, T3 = 0.918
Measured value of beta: 0.066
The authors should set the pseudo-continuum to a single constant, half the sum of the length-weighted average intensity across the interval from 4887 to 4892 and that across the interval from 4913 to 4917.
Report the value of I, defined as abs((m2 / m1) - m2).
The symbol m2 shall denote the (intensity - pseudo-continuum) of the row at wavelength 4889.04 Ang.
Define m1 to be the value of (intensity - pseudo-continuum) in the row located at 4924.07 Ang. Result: 0.83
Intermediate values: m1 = -0.8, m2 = -0.4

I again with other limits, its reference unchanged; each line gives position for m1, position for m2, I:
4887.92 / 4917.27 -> 8.67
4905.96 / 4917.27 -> 0.01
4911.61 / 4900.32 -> 0.57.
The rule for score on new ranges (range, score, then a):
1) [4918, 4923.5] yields -14.4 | 14.4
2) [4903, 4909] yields -15.3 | 15.3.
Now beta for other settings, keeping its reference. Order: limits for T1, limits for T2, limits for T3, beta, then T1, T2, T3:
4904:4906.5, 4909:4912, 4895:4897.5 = -0.023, 0.92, 0.89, 0.914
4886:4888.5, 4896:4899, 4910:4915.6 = -0.026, 0.97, 0.92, 0.916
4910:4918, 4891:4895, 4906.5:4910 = 0.028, 0.94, 0.96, 0.916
